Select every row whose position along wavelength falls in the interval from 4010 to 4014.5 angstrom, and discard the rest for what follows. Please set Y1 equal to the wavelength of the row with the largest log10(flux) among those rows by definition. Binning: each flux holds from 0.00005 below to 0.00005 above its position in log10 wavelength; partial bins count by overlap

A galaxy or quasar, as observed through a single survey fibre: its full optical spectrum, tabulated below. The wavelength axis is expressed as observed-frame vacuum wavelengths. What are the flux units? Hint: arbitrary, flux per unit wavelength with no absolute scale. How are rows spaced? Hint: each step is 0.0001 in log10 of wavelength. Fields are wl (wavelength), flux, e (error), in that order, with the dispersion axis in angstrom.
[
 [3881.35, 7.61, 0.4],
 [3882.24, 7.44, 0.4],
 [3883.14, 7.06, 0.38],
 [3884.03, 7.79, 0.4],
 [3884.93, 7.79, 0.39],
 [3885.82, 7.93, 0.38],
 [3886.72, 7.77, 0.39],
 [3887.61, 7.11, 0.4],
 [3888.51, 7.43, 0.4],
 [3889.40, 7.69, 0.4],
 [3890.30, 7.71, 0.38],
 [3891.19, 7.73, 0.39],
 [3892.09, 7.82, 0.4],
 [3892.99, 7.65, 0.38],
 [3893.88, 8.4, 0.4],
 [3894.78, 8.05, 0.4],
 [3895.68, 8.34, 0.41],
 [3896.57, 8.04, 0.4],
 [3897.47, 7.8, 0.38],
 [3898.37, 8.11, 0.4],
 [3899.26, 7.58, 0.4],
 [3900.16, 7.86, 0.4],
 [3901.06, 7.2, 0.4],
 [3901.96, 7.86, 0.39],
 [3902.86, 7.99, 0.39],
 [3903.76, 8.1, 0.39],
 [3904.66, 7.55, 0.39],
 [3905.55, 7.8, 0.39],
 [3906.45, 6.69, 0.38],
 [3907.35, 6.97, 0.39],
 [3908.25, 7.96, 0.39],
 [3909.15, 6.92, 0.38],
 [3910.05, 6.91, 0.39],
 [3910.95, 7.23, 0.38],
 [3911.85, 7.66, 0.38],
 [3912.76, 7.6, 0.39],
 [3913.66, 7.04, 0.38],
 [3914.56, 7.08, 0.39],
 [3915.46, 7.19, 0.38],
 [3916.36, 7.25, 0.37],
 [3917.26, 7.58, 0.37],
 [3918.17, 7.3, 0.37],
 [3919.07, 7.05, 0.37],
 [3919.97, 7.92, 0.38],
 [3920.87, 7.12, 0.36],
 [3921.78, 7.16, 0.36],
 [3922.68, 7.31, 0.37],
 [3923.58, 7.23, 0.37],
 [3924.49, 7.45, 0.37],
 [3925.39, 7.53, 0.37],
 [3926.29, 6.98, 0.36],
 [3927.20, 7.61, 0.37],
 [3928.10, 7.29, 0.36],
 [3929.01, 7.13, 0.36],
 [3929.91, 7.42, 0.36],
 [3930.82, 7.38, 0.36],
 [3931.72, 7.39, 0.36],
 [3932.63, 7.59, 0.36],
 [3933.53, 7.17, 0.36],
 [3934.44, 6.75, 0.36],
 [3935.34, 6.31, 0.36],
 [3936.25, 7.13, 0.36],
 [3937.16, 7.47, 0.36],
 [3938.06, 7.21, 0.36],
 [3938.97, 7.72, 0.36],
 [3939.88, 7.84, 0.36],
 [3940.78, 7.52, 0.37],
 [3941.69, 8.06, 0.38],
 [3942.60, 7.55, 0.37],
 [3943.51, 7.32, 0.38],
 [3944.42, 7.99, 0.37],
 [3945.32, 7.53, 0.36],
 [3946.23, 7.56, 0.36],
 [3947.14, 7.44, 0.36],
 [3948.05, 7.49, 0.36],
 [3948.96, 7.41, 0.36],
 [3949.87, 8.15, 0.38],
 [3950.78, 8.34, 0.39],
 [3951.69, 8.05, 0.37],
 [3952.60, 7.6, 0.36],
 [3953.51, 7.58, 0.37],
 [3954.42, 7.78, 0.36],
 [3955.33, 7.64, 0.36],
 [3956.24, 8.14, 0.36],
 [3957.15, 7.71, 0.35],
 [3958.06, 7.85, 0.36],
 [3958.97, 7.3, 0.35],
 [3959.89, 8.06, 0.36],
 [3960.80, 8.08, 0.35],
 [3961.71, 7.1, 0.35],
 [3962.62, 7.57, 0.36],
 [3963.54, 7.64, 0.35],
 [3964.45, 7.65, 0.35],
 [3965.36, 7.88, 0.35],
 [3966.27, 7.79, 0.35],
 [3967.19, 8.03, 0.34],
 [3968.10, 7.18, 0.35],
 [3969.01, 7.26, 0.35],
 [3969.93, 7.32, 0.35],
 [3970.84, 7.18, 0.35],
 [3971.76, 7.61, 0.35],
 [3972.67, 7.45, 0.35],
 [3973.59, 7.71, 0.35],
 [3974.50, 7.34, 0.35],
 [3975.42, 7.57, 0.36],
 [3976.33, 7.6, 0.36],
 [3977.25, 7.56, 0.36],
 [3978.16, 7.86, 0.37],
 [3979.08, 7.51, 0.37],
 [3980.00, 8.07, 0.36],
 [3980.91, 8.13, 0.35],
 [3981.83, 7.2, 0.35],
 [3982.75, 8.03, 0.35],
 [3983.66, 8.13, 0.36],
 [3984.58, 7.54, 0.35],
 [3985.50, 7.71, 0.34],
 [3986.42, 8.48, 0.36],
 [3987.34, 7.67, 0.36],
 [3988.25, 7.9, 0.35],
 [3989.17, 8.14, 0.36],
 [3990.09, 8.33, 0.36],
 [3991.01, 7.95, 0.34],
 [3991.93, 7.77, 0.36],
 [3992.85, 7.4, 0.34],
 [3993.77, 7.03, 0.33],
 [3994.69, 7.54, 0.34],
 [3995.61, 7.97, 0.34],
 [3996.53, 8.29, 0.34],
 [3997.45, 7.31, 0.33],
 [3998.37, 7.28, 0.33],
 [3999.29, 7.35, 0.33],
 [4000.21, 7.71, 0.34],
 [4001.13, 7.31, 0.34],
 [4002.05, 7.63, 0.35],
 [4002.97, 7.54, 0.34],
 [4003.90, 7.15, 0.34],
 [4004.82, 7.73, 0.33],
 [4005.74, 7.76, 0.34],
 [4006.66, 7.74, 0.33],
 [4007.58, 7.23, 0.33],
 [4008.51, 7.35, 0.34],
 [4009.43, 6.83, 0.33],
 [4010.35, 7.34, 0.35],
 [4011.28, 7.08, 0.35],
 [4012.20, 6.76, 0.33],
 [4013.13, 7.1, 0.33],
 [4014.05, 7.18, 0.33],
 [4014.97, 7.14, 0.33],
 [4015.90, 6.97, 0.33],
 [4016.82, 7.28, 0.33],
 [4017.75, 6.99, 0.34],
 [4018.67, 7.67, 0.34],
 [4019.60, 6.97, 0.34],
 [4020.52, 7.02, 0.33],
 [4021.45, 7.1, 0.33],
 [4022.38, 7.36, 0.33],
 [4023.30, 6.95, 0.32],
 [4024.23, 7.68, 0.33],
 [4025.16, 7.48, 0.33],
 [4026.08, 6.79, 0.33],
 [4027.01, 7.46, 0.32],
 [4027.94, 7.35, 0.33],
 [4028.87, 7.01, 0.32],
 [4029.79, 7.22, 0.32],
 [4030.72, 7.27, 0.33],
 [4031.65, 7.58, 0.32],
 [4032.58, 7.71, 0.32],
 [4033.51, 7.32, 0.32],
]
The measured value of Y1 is 4010.35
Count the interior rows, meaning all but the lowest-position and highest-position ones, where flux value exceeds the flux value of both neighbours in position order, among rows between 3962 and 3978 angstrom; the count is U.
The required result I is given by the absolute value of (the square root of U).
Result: 2.4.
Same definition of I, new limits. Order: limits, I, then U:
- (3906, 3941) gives 3.3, 11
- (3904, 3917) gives 1.7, 3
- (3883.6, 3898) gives 2.0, 4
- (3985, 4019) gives 3.2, 10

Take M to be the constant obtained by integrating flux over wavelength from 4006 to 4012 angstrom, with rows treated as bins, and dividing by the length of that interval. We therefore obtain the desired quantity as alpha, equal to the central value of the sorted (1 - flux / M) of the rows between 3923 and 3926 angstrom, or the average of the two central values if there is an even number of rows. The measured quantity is -0.026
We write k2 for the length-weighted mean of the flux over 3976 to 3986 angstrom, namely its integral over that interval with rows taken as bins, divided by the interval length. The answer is 7.76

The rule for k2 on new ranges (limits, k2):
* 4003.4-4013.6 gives 7.28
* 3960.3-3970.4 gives 7.60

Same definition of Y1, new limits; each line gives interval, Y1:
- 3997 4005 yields 4004.82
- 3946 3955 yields 3950.78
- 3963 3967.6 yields 3967.19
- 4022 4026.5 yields 4024.23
